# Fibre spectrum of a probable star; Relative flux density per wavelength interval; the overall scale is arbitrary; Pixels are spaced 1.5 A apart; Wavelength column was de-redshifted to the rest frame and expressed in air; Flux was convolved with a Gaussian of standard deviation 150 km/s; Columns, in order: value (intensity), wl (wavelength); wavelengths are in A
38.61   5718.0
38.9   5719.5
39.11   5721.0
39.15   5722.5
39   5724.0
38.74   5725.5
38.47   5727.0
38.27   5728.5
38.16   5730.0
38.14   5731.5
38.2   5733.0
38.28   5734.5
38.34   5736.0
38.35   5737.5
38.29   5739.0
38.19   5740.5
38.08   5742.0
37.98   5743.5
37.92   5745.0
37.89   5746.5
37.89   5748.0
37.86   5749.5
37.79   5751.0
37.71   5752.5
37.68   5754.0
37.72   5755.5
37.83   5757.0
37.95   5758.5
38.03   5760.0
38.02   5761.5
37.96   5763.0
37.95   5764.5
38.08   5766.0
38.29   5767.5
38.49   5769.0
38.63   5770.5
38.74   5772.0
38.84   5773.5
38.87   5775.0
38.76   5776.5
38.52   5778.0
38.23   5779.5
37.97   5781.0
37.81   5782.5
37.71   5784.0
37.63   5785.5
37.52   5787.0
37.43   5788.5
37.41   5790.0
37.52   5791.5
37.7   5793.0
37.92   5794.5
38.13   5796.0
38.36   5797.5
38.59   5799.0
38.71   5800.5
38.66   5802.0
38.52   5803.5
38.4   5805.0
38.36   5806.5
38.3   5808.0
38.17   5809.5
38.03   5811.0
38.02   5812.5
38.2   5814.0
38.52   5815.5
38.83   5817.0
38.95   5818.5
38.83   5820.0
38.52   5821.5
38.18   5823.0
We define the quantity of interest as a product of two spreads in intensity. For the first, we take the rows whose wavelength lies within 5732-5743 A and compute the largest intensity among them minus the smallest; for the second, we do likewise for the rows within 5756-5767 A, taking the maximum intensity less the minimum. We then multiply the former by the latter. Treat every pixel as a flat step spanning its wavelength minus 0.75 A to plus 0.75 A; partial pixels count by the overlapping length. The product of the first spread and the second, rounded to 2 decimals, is 0.07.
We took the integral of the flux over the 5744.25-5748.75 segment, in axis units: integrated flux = 171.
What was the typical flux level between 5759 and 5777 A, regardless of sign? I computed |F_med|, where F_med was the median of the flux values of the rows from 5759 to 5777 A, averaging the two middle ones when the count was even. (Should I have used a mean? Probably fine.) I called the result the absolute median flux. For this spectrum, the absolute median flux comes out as 38.4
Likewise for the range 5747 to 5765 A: 37.9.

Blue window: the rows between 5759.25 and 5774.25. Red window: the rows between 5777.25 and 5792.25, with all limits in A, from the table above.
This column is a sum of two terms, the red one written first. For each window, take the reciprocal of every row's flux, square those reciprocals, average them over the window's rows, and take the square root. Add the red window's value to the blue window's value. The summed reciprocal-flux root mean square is 0.0526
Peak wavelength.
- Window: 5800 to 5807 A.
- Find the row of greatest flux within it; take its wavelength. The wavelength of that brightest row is 5800.5 A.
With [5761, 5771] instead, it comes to 5770.5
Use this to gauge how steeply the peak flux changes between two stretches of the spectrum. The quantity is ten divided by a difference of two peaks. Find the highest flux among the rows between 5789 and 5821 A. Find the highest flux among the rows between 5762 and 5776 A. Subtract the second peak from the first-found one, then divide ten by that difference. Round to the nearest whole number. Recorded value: 125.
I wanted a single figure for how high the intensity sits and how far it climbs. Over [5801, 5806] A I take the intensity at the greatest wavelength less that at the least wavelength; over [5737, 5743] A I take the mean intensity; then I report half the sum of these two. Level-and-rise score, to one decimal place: 19.0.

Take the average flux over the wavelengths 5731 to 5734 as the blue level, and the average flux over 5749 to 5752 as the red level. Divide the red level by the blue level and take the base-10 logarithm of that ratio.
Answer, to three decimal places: -0.004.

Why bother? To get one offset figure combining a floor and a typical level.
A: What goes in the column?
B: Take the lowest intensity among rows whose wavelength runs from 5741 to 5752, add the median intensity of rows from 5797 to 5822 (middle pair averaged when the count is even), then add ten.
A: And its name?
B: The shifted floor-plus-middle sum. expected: 86.3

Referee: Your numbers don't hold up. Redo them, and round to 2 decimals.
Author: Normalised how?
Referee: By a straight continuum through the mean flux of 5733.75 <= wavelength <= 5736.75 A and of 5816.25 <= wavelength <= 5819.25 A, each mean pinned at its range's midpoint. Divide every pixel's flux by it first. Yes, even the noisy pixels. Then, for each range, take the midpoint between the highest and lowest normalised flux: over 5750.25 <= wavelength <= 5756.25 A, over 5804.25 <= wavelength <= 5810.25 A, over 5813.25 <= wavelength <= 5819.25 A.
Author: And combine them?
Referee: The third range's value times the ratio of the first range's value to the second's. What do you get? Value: 0.99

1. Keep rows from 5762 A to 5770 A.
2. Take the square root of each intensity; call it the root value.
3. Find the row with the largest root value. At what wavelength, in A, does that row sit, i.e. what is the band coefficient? 5769.0 A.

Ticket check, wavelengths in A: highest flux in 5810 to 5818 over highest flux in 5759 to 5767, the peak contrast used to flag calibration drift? 1.020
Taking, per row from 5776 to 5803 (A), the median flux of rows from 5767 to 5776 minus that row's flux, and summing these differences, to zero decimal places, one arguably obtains 12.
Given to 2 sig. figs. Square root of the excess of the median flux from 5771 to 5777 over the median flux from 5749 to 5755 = 1.0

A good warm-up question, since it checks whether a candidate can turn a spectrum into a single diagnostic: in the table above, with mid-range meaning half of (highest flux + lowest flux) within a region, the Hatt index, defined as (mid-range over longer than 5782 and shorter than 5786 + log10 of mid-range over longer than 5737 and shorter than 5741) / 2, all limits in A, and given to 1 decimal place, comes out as 19.7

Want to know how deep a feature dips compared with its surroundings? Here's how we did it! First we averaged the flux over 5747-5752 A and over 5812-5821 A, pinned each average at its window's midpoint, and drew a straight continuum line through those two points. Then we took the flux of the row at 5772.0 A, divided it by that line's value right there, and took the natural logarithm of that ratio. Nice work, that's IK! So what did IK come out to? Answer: 0.017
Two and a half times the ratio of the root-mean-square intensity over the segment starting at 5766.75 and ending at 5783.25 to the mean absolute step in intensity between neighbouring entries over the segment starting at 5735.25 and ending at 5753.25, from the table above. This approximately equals 1628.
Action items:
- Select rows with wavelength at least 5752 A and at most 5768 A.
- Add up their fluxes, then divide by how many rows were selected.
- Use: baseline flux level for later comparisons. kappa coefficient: 37.9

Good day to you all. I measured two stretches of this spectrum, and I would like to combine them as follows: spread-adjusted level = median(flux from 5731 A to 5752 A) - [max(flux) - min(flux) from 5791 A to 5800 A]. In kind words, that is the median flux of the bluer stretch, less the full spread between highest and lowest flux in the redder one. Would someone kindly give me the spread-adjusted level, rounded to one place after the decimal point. 37.0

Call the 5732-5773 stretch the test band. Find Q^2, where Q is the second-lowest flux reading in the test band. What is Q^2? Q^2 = 1422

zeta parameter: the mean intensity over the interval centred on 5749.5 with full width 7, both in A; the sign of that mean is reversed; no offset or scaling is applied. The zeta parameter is -37.8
